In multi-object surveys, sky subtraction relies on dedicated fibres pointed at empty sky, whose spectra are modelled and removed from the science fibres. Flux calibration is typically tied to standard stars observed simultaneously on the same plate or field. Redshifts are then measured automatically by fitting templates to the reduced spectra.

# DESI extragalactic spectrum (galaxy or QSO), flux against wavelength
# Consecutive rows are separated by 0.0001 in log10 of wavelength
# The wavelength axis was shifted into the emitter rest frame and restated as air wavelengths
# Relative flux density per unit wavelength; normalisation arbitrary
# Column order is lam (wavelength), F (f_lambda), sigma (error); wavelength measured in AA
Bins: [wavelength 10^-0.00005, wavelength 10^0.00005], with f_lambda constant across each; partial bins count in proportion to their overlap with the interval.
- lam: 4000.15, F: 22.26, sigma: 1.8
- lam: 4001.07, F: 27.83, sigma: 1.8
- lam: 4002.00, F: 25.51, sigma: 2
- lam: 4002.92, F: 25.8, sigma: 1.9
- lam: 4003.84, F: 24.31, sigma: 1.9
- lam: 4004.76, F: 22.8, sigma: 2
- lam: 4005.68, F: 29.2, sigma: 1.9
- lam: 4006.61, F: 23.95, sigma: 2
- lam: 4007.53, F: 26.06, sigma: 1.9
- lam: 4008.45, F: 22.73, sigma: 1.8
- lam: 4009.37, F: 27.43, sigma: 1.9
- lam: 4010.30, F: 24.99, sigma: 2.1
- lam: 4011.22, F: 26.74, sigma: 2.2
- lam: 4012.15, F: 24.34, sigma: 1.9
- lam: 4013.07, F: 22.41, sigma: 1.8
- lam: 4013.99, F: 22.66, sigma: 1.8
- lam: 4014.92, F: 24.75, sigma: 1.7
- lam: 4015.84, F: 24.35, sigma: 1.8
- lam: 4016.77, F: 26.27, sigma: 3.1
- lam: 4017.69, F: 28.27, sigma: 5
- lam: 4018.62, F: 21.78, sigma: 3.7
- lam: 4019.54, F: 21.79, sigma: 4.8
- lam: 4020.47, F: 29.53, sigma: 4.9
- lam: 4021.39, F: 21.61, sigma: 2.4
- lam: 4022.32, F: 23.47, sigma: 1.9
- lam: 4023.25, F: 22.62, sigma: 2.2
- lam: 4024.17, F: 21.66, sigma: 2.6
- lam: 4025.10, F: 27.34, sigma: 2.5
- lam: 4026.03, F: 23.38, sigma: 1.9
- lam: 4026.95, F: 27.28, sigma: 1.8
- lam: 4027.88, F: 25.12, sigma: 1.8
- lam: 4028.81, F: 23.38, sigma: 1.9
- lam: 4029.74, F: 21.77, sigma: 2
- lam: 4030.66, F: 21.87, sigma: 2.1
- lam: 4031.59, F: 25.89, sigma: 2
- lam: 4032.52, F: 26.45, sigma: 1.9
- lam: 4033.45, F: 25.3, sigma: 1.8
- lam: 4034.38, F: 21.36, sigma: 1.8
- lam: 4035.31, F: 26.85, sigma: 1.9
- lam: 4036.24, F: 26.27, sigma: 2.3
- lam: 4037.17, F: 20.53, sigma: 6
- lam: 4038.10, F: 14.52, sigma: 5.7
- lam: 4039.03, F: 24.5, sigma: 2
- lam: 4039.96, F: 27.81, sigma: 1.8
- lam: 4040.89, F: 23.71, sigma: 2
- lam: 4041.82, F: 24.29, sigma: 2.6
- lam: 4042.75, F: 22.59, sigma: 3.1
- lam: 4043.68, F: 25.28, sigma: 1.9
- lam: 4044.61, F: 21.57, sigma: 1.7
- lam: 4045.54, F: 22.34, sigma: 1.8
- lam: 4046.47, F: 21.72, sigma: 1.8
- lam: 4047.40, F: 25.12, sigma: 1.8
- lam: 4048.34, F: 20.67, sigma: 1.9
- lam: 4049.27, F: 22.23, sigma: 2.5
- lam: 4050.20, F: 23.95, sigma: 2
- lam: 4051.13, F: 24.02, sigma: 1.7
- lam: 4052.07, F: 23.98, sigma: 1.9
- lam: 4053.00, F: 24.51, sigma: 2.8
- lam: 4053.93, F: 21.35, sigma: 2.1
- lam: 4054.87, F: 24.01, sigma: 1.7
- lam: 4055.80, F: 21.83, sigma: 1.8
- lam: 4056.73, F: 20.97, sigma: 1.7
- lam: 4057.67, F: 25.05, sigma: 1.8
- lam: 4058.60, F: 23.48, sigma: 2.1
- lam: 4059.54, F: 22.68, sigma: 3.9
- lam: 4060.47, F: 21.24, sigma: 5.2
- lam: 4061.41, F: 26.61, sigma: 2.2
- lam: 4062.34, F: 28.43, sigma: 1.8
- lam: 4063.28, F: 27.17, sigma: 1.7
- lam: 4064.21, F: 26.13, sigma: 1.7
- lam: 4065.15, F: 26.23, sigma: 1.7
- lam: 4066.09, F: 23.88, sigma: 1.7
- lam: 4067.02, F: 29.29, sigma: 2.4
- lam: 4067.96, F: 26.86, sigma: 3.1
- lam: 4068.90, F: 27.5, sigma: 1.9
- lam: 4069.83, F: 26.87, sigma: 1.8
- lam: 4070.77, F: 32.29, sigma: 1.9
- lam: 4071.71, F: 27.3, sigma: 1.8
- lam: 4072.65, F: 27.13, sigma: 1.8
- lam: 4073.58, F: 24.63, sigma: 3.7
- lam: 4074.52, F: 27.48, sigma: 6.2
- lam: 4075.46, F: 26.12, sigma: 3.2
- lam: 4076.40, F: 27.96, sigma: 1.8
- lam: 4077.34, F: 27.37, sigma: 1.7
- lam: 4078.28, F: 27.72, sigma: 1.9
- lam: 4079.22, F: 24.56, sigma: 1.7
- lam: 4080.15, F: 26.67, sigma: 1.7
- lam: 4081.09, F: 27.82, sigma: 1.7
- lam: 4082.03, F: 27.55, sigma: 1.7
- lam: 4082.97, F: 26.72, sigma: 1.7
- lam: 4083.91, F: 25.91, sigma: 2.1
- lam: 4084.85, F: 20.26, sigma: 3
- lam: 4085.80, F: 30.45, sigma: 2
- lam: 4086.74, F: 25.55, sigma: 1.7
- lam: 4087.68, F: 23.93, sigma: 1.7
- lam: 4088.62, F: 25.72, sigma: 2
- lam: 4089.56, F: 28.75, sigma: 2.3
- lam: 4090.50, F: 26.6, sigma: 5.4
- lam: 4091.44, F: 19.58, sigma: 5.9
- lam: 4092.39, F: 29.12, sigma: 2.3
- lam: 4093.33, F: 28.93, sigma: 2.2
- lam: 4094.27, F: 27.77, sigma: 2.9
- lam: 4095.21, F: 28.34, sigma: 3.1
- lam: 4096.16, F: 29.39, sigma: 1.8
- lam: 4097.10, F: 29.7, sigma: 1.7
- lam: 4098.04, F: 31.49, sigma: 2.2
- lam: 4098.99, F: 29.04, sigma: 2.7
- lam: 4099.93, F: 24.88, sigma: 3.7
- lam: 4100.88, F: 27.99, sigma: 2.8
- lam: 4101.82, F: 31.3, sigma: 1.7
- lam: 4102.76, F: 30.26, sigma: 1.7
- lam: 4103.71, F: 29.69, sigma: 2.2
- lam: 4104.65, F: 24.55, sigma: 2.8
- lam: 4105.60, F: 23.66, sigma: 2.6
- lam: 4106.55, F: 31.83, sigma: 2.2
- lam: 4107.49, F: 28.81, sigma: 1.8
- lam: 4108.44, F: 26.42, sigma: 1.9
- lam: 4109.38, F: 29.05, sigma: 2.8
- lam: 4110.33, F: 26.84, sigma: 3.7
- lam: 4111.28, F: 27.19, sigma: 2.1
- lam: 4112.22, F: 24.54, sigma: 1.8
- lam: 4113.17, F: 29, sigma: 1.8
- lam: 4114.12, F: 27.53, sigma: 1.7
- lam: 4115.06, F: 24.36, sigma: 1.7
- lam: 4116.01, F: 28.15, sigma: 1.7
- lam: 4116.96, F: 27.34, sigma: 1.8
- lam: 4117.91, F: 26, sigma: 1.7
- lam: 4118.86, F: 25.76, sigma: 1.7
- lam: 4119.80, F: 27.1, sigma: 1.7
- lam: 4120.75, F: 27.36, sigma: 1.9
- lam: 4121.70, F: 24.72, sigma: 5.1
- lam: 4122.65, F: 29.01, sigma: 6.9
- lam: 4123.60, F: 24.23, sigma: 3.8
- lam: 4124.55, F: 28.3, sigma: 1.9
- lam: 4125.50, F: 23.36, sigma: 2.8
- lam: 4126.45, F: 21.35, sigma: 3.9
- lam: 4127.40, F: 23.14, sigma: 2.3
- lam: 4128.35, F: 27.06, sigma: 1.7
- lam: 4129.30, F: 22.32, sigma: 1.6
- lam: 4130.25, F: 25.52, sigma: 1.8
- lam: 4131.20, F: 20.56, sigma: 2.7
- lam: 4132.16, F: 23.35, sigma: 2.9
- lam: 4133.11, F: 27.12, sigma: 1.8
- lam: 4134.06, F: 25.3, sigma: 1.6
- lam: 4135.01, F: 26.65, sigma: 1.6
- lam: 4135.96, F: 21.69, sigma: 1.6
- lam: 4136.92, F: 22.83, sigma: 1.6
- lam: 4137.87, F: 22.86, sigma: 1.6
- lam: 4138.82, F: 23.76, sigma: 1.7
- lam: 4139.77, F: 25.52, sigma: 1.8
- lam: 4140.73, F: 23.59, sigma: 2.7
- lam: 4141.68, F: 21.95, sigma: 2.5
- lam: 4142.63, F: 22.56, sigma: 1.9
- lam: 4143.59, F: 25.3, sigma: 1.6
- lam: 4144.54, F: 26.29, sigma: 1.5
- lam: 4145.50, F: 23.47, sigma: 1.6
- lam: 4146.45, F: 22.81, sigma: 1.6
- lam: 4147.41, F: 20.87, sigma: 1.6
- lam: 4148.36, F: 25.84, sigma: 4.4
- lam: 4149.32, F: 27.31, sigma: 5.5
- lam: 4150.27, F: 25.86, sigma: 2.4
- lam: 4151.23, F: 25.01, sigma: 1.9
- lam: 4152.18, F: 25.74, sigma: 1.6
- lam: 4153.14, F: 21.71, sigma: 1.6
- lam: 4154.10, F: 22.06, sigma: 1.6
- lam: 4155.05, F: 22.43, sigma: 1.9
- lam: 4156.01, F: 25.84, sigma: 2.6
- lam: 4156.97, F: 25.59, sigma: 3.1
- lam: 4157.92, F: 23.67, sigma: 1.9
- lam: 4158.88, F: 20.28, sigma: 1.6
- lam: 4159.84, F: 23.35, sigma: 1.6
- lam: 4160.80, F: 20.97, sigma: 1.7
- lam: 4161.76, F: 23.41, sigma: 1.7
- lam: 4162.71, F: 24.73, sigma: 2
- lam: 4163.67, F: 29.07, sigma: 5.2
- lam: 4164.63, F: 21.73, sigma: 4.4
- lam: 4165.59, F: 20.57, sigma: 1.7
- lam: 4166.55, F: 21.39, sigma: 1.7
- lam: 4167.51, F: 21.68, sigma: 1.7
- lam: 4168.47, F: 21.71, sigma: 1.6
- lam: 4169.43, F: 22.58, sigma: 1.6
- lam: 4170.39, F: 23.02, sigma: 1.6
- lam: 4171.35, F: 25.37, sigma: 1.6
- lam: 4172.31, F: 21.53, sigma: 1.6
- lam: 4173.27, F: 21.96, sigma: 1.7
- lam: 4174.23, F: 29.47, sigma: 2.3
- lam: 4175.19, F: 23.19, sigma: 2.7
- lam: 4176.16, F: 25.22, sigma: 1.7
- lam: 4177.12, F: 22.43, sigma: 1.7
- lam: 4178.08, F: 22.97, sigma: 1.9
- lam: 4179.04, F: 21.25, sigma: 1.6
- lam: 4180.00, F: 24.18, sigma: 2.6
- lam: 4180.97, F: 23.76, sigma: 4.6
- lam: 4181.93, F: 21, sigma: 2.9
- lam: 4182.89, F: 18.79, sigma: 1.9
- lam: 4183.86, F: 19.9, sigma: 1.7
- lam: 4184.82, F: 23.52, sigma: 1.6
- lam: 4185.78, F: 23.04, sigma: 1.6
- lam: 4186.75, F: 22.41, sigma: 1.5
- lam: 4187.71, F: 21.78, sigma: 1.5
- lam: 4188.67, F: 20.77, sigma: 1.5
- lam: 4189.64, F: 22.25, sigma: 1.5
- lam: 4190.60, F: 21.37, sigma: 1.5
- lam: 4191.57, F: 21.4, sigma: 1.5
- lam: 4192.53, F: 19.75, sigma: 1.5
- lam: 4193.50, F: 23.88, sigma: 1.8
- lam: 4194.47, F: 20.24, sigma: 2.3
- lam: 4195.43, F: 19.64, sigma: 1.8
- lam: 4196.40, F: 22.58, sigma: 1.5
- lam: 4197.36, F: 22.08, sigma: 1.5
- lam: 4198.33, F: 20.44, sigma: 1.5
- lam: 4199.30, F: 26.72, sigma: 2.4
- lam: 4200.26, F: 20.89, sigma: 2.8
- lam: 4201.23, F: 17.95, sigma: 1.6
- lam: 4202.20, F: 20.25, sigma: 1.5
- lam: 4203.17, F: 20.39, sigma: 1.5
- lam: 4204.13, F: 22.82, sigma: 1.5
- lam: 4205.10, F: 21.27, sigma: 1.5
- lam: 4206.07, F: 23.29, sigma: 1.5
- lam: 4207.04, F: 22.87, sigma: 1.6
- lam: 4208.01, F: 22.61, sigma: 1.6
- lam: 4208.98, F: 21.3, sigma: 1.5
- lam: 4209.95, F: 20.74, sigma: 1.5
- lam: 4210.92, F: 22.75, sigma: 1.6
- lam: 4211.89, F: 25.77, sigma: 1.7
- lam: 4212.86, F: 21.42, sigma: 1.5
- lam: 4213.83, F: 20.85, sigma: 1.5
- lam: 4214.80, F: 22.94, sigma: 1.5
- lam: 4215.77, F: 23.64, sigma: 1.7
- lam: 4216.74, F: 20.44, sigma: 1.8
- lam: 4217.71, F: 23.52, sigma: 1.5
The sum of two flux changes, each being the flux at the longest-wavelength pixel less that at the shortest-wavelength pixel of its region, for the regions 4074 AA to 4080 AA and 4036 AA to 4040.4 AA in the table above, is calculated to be -1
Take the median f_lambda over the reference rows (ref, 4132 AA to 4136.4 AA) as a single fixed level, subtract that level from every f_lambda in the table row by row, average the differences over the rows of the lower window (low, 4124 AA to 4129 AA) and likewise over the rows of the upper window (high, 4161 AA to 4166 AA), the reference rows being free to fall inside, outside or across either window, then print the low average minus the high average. 1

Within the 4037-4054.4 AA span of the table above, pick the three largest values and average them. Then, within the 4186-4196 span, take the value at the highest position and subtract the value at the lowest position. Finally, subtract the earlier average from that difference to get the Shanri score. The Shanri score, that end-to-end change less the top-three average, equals -29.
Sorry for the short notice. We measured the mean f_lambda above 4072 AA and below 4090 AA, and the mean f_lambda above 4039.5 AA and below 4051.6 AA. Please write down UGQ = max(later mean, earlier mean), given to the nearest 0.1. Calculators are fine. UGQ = 26.4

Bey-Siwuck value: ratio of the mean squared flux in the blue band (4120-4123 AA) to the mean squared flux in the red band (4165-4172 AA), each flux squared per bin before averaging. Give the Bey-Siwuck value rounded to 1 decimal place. 1.5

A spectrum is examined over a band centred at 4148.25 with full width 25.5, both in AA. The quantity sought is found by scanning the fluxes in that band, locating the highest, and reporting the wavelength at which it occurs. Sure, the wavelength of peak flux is 4149.32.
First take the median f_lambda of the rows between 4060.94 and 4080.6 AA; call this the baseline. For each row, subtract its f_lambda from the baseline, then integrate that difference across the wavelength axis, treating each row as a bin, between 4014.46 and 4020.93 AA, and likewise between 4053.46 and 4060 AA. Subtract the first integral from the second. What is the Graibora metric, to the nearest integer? 16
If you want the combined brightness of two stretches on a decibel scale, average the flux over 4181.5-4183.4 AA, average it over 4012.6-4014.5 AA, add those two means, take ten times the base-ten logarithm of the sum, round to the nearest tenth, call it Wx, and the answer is 16.3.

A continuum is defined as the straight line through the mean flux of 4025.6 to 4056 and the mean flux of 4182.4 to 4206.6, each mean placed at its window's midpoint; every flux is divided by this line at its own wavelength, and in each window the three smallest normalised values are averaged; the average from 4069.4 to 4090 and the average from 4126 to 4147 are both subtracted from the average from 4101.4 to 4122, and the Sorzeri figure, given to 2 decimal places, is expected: -0.88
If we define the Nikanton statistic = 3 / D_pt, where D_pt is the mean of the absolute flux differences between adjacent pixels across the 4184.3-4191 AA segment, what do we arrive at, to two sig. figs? 3.5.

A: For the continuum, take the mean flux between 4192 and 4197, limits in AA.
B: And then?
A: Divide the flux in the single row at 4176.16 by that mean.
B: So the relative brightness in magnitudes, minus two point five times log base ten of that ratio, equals -0.19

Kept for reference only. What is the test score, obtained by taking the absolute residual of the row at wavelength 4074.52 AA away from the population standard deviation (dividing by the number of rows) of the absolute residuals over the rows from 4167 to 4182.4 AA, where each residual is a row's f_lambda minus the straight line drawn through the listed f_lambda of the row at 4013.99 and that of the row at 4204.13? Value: -3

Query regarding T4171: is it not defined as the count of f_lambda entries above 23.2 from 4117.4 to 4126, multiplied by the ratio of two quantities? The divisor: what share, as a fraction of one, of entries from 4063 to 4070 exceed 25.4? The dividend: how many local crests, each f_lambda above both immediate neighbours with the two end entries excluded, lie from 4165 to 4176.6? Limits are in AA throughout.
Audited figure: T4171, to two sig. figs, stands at 21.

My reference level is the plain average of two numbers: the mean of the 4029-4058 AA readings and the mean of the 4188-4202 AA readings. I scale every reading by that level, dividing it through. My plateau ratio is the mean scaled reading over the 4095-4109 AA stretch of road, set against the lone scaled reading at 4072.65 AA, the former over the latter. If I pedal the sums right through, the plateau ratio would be 1.05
